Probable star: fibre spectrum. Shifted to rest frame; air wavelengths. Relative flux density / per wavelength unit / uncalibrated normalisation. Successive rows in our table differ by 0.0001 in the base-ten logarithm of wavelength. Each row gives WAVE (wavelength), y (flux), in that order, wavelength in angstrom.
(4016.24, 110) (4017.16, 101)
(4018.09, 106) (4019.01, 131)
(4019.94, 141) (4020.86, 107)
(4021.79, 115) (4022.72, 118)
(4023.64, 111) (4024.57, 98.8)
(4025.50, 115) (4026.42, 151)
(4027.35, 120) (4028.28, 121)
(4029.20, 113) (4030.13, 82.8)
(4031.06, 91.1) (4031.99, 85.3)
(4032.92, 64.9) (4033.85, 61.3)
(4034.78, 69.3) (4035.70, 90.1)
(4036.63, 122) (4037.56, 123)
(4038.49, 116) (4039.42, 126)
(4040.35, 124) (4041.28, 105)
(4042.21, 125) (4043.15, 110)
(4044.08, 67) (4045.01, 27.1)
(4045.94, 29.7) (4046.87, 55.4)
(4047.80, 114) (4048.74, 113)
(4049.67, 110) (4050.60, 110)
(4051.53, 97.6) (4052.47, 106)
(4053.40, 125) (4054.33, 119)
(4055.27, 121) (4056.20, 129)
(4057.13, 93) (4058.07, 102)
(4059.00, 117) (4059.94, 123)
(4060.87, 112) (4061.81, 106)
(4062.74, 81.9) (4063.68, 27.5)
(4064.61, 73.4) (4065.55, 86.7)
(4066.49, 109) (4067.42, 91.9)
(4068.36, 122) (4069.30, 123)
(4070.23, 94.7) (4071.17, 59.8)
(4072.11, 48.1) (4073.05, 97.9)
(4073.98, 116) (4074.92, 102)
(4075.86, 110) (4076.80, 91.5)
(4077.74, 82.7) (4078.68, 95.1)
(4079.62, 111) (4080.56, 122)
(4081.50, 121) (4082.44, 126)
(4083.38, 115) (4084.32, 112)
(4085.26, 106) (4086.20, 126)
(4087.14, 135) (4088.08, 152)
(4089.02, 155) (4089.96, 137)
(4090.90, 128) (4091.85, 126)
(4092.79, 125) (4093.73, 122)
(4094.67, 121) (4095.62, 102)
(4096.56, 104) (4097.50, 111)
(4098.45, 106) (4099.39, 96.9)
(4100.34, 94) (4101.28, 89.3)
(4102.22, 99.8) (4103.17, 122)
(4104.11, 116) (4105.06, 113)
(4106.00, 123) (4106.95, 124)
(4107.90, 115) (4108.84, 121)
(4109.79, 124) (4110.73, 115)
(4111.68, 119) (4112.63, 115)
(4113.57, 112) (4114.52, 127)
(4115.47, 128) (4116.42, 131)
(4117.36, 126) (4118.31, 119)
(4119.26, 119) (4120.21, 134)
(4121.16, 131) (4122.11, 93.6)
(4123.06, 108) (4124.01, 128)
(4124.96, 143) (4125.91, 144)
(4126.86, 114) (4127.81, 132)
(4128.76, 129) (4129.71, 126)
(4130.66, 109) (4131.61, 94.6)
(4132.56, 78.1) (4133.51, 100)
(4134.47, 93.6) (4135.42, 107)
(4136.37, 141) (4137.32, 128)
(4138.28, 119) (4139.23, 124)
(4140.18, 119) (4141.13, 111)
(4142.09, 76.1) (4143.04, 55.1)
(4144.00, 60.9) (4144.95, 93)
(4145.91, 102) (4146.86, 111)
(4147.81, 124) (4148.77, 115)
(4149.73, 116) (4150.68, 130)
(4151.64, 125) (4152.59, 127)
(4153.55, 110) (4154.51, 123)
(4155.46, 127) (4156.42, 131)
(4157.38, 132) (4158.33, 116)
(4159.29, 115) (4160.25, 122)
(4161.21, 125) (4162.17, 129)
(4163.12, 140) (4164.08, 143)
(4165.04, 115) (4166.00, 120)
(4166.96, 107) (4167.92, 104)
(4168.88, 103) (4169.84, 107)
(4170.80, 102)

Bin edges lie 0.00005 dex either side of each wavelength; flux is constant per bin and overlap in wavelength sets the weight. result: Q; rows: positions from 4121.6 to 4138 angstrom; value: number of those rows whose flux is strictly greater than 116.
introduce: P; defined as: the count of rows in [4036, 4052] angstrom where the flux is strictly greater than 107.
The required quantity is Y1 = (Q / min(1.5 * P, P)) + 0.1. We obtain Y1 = 0.8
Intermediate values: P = 11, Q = 8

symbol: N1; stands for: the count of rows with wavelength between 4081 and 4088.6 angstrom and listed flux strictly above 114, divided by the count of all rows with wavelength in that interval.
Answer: 0.75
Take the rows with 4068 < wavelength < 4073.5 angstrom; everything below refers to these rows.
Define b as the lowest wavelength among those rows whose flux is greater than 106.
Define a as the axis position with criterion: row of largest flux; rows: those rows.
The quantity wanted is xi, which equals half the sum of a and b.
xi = 4068.8 angstrom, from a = 4069.30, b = 4068.36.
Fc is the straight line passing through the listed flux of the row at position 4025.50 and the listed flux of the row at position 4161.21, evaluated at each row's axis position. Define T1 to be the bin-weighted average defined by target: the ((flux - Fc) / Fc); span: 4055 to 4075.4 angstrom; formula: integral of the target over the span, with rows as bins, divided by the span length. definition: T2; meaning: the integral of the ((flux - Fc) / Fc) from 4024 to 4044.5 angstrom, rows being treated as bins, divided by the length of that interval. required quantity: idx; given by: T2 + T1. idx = -0.280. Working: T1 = -0.18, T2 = -0.102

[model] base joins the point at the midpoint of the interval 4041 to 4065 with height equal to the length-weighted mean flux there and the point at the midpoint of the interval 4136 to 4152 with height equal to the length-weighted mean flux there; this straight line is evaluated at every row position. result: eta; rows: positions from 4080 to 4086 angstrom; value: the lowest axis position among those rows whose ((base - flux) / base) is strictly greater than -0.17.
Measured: 4083.38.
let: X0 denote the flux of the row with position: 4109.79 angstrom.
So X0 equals 124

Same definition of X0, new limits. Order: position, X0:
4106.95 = 124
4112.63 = 115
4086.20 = 126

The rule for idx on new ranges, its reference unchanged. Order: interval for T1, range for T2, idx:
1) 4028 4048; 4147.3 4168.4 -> -0.229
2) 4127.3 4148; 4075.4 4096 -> -0.143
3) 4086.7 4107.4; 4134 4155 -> -0.131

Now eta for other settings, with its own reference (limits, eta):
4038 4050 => 4041.28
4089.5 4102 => 4095.62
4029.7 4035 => 4030.13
